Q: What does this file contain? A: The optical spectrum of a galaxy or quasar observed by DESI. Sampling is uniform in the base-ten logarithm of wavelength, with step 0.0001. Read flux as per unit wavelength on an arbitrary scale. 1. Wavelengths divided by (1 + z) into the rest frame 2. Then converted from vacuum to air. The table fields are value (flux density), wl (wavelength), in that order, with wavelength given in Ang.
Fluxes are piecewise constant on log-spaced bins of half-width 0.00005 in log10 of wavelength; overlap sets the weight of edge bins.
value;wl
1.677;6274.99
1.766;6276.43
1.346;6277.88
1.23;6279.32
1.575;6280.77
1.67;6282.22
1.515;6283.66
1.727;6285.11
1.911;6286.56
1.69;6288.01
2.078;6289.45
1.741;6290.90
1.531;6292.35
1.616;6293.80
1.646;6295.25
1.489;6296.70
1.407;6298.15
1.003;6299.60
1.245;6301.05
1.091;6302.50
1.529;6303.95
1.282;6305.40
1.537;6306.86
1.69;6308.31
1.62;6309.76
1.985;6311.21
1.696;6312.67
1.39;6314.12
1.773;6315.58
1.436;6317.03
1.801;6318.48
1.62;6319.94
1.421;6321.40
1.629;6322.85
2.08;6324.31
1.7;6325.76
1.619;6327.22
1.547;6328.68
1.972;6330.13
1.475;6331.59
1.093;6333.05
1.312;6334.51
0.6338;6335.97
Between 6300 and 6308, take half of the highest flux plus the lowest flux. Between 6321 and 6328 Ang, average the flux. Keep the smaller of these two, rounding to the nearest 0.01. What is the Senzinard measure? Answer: 1.31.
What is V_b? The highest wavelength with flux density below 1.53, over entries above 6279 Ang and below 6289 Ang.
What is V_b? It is 6283.66 Ang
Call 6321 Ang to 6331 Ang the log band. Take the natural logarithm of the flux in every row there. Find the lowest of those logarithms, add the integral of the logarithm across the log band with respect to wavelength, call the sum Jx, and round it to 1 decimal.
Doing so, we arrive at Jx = 5.7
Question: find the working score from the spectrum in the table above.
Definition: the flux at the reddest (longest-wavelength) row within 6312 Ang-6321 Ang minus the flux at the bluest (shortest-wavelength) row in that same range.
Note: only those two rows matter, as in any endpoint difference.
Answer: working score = -0.08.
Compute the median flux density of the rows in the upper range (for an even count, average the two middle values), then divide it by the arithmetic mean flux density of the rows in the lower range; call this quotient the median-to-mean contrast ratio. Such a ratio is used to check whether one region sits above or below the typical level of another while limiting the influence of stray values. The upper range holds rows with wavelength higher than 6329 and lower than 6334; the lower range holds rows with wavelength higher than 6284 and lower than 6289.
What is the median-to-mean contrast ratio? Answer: 0.83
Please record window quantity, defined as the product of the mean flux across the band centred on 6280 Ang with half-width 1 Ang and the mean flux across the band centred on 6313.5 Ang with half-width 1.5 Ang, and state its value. 2.16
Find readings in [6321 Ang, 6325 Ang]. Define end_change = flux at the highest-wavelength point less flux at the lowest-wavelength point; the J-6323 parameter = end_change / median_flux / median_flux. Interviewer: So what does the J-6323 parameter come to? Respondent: 0.25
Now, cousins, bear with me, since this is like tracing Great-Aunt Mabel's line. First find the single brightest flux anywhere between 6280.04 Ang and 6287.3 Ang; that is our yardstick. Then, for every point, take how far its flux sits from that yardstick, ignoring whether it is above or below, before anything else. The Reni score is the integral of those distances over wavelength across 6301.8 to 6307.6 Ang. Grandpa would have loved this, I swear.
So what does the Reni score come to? 3.2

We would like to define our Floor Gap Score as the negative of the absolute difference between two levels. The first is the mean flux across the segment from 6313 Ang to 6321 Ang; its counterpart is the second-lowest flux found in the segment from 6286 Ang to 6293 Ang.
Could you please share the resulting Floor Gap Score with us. -0.09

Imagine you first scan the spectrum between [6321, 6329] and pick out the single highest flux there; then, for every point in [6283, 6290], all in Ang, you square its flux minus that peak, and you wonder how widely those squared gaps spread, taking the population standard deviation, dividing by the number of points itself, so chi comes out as 0.11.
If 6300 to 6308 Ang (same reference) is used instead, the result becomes 0.26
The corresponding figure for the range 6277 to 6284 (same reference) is 0.20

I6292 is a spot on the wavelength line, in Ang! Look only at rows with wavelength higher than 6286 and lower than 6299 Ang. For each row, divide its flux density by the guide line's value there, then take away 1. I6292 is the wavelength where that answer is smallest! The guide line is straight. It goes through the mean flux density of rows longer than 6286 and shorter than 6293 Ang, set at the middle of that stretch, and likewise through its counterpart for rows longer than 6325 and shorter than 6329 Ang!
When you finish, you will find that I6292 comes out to 6298.15 Ang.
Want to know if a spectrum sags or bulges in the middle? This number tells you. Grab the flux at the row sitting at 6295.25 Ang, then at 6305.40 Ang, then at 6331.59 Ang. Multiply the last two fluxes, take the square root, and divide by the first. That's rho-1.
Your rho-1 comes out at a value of 0.84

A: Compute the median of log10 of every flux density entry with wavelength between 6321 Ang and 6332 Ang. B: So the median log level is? 0.211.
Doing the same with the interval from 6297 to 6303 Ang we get 0.066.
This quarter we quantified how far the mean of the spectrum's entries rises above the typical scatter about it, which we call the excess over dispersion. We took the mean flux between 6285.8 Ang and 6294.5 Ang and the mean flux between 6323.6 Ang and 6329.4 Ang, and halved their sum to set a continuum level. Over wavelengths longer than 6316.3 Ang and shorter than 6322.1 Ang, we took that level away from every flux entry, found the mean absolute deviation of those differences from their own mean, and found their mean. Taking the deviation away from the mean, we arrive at -0.3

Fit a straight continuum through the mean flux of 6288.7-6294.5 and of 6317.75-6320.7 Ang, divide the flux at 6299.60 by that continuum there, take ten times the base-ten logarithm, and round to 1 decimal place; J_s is -2.4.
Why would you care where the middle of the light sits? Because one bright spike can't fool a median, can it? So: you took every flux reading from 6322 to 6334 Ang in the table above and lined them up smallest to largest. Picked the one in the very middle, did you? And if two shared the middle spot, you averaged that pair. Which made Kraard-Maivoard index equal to 1.62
